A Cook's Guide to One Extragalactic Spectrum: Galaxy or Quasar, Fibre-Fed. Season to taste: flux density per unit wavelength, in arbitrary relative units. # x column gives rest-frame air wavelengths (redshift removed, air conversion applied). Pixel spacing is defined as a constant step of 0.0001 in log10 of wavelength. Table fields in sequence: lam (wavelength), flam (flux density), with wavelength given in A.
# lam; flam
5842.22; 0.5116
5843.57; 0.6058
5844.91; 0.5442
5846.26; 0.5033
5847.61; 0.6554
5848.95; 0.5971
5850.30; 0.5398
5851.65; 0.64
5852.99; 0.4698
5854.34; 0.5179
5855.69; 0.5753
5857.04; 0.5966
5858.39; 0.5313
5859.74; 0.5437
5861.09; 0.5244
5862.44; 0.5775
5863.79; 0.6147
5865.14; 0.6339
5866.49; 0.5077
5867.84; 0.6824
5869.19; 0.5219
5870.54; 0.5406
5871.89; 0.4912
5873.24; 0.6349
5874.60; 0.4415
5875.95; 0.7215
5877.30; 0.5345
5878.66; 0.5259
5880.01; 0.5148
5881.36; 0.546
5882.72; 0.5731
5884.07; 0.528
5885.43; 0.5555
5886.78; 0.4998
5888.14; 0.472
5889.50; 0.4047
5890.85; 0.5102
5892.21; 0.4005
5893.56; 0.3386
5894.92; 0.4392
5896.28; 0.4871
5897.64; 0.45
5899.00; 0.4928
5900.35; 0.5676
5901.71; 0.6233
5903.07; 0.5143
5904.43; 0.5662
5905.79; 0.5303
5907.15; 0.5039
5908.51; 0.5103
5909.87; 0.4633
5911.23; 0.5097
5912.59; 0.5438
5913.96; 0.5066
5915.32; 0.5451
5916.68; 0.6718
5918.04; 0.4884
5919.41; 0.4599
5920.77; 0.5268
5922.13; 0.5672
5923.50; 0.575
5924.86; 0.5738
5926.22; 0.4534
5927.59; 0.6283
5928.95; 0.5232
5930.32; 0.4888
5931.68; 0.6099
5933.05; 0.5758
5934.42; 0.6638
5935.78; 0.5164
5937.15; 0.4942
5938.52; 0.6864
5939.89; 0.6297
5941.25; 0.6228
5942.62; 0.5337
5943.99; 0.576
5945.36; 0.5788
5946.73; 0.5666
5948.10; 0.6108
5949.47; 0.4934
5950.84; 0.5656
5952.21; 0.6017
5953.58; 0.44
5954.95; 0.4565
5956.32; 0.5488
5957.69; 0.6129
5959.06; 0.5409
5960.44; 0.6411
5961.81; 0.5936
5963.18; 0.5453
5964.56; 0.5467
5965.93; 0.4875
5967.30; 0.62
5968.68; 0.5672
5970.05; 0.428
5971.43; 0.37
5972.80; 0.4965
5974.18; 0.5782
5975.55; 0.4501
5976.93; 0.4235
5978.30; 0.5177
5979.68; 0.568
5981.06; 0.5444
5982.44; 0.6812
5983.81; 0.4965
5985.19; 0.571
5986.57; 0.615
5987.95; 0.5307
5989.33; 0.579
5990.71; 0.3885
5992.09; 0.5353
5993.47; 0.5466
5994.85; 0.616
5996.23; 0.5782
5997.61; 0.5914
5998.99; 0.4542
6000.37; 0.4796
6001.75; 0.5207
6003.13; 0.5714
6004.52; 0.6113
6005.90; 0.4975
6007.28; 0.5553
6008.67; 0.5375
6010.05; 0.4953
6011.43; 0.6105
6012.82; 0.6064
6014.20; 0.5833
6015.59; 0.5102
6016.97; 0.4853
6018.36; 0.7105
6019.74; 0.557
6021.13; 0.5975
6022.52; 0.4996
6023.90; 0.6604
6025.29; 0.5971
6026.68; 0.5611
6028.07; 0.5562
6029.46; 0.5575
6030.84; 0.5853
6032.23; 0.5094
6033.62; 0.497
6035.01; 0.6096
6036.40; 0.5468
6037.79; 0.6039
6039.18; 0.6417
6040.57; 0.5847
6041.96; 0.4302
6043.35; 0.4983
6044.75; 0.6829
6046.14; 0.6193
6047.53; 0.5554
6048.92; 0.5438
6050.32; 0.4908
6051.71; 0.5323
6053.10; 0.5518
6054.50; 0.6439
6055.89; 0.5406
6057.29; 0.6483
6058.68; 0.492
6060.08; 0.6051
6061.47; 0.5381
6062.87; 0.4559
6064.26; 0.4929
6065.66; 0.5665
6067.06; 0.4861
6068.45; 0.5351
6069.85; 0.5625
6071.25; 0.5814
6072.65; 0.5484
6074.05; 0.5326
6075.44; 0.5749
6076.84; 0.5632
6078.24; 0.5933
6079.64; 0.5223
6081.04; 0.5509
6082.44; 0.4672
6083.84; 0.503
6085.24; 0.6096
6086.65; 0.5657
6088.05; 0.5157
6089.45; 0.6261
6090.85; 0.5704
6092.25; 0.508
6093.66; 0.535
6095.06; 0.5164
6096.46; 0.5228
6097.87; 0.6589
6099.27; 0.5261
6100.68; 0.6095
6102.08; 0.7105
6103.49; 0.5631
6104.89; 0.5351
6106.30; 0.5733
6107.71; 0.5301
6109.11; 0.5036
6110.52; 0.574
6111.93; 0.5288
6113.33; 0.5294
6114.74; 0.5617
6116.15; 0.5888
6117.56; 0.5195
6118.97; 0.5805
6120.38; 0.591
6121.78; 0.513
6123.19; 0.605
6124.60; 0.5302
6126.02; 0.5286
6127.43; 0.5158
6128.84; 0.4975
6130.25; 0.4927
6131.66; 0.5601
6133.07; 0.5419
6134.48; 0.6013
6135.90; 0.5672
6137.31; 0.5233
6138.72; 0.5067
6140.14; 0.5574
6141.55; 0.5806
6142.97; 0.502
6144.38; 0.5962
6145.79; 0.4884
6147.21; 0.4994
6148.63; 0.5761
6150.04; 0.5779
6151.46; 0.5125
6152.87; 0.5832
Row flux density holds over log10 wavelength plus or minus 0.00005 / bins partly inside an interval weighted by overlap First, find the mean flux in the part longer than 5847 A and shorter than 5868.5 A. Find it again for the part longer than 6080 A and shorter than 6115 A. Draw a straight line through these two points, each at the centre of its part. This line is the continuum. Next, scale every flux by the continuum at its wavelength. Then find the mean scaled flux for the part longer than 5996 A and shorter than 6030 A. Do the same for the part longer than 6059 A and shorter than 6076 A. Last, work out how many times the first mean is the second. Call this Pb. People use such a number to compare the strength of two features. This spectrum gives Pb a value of 1.03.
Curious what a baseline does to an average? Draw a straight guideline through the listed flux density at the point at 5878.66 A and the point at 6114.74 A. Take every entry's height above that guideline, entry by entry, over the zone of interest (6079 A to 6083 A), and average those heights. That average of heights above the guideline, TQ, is -0.04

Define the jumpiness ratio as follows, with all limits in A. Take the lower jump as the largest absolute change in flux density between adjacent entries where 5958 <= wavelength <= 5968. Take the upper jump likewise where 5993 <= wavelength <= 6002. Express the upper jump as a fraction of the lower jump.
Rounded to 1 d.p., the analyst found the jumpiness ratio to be 1.0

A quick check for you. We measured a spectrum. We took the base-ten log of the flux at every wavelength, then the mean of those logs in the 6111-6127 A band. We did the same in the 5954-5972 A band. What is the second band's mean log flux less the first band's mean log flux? -0.018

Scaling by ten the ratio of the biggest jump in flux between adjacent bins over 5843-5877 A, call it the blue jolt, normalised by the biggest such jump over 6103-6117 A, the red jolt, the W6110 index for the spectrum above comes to 40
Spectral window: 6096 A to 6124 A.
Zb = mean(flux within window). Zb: 0.566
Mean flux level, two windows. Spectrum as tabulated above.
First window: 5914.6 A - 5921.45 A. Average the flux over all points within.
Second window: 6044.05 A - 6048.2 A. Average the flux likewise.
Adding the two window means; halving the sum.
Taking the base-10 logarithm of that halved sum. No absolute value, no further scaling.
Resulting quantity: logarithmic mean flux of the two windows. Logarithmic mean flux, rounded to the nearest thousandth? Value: -0.237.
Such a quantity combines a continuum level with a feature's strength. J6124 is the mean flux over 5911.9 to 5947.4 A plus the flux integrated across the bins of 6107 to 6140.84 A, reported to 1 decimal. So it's 19.0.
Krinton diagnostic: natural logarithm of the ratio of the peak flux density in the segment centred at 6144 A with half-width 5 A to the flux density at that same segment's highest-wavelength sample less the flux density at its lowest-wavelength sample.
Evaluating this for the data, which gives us 3.46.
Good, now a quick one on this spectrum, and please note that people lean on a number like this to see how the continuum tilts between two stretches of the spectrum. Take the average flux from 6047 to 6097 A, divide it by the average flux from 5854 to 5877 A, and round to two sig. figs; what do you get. 0.96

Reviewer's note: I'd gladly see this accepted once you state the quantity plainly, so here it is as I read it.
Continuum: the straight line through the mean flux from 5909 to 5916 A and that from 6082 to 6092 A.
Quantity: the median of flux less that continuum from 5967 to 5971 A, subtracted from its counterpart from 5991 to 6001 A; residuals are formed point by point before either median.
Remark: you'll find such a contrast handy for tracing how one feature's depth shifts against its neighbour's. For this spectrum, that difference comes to -0.03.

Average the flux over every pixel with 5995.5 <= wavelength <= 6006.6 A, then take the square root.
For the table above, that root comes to 0.734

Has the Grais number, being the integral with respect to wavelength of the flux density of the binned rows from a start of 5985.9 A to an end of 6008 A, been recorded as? 12.0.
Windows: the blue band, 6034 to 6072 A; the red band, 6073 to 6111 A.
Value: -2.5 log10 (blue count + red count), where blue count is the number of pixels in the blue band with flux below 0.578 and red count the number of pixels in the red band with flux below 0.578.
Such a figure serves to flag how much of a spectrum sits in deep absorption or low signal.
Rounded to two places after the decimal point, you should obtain -3.95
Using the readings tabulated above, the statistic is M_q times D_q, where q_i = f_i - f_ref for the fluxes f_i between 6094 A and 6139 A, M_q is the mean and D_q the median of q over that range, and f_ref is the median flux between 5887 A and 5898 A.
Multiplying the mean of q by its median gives 0.0096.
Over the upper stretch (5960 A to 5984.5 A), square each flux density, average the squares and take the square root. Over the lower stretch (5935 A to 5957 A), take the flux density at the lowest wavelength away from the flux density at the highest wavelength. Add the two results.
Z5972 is 0.57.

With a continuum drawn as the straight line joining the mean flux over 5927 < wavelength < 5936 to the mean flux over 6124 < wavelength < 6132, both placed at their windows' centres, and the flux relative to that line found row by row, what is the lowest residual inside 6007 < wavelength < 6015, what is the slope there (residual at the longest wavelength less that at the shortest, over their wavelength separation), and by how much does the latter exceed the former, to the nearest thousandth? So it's 0.061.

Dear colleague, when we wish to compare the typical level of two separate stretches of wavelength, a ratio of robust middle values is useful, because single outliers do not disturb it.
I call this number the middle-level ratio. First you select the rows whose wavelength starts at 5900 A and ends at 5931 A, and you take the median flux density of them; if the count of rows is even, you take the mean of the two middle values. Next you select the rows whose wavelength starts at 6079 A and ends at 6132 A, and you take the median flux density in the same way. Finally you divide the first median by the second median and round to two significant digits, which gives 0.99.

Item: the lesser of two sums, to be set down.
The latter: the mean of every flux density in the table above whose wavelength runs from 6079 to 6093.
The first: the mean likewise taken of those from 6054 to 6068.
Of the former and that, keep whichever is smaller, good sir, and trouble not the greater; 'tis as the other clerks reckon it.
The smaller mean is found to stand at 0.544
